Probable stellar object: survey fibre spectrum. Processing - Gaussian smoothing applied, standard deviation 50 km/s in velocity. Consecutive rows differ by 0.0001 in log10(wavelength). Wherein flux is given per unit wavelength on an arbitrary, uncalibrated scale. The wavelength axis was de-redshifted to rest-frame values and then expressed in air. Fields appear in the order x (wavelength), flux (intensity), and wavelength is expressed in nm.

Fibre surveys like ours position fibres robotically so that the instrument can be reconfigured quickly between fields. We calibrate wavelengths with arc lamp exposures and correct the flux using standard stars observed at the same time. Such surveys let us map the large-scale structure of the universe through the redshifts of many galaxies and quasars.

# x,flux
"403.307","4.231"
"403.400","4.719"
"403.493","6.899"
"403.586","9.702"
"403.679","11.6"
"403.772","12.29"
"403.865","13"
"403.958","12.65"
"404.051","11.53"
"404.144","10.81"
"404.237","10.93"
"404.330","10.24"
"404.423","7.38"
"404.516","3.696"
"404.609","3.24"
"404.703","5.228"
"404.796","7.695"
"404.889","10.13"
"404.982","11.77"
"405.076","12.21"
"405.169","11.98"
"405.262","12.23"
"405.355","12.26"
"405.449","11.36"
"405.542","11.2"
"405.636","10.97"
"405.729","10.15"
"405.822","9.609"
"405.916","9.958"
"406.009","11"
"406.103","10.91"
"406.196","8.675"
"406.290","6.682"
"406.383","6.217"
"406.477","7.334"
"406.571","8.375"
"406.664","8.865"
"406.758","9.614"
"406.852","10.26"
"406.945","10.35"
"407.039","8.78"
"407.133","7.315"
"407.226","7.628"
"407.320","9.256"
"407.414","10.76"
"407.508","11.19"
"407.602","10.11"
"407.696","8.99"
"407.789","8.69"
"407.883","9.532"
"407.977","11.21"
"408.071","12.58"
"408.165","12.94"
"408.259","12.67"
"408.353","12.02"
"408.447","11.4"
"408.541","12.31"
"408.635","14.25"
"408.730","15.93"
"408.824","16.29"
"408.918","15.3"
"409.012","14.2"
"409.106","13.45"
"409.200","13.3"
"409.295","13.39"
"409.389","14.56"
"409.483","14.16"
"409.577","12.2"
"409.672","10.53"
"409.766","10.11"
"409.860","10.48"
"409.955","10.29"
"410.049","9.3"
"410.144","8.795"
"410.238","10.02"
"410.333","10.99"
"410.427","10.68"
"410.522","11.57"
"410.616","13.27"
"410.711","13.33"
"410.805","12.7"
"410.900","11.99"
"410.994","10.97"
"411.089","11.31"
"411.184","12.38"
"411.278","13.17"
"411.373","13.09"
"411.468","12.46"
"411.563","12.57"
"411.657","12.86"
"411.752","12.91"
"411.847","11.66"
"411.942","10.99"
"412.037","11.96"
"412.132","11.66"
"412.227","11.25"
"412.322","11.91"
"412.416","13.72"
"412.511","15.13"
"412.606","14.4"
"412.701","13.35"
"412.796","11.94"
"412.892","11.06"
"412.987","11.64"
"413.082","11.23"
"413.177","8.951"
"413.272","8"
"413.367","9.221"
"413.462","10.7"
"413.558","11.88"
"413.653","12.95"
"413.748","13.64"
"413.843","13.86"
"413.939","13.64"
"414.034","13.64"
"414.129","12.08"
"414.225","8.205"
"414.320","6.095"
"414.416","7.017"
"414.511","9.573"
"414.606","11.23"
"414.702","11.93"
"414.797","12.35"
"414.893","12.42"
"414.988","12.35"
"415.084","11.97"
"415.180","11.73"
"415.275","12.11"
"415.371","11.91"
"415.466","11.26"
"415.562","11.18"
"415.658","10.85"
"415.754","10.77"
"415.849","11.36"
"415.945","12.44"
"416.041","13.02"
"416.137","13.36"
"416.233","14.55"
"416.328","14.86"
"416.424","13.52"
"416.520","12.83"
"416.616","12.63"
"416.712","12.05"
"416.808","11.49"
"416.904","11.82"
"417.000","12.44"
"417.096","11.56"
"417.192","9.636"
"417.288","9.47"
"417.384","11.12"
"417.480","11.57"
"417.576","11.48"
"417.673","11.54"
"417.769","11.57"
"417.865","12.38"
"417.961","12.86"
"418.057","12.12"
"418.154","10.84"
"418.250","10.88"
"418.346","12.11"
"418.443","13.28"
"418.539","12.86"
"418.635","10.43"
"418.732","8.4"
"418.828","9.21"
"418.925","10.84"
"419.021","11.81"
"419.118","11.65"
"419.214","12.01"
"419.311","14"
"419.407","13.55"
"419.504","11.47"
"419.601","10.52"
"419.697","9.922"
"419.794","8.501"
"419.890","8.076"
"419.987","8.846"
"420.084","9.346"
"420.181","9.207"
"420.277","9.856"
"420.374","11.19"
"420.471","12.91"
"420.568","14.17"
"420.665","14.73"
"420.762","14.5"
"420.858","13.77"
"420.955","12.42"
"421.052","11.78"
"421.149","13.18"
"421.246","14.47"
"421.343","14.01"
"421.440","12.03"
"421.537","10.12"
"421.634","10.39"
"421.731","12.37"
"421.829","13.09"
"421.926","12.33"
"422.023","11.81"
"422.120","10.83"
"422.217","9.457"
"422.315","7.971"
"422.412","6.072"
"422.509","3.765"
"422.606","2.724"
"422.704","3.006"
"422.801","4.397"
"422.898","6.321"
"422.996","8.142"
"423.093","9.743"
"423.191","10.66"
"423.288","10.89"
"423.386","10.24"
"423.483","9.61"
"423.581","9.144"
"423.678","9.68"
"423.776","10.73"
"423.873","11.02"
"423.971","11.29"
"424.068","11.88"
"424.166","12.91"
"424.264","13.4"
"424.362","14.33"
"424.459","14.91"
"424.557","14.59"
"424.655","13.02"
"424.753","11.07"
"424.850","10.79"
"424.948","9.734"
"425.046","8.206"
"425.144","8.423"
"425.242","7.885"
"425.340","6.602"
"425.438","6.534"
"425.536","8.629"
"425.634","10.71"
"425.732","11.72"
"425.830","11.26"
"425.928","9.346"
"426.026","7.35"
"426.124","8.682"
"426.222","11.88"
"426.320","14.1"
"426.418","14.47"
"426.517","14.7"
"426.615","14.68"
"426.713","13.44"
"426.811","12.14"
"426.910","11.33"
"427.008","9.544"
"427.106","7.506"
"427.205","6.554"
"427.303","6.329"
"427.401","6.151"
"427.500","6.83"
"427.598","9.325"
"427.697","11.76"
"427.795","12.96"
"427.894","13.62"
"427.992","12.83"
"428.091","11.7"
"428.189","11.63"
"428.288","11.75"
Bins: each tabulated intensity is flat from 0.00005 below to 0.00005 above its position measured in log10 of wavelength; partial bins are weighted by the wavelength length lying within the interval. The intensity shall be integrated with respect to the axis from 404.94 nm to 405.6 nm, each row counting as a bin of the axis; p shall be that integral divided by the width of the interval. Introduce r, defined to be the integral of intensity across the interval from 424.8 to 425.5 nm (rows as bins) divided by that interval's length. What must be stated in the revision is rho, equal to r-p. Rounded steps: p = 11.8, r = 8.3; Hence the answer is -3.51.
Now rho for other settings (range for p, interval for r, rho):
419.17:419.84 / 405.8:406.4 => -2.30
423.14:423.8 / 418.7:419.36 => 1.11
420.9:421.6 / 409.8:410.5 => -2.41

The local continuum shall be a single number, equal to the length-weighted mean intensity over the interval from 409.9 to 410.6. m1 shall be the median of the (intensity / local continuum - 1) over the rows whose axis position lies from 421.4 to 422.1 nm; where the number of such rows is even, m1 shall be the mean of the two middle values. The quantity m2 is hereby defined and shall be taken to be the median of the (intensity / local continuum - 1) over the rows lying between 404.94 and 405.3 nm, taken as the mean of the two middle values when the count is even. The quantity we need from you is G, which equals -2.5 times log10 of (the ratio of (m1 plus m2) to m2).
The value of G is -0.7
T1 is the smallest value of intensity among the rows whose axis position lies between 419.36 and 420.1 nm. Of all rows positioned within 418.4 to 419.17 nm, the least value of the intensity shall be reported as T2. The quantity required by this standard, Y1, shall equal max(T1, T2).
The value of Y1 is 8.4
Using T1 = 8.076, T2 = 8.4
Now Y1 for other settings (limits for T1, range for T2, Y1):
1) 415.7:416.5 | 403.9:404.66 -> 10.8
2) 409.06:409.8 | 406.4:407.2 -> 10.1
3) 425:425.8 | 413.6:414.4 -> 6.5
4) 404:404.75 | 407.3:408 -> 8.7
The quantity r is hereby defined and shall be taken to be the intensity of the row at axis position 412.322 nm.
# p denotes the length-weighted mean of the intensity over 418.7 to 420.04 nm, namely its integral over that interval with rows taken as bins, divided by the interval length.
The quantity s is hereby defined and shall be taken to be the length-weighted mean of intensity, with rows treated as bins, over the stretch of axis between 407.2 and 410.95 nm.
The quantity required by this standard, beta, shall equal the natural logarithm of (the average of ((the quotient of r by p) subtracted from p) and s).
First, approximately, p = 10.7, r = 11.91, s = 12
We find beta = 2.37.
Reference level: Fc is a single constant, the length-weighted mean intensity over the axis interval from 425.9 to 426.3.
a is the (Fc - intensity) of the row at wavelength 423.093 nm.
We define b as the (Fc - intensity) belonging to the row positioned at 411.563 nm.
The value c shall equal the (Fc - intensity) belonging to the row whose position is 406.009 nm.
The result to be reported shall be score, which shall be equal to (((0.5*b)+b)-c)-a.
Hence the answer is -2.9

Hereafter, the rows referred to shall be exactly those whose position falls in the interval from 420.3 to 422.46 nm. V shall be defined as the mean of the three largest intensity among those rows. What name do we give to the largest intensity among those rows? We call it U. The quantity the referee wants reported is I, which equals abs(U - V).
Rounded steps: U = 14.73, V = 14.6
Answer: 0.2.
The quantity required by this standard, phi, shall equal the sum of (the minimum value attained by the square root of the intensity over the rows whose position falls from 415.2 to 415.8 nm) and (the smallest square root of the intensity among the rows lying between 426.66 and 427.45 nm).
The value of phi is 5.8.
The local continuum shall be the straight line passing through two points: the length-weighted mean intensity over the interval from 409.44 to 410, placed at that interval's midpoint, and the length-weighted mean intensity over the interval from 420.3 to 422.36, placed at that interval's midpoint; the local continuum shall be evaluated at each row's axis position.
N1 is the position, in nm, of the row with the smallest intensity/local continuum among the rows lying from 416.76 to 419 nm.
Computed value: 418.732 nm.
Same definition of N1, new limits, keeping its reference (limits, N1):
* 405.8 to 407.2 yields 406.383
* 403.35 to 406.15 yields 404.609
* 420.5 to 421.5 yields 421.052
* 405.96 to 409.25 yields 406.383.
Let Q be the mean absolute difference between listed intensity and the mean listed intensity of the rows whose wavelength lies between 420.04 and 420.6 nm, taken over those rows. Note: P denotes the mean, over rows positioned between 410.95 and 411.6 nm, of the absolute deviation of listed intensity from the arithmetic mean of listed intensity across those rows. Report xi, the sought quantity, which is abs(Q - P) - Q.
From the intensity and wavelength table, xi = -0.7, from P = 0.65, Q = 1.64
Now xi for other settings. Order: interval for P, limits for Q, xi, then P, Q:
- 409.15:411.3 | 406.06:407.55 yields -1.2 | 1.35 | 1.27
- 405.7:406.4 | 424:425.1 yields -1.5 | 1.47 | 1.75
